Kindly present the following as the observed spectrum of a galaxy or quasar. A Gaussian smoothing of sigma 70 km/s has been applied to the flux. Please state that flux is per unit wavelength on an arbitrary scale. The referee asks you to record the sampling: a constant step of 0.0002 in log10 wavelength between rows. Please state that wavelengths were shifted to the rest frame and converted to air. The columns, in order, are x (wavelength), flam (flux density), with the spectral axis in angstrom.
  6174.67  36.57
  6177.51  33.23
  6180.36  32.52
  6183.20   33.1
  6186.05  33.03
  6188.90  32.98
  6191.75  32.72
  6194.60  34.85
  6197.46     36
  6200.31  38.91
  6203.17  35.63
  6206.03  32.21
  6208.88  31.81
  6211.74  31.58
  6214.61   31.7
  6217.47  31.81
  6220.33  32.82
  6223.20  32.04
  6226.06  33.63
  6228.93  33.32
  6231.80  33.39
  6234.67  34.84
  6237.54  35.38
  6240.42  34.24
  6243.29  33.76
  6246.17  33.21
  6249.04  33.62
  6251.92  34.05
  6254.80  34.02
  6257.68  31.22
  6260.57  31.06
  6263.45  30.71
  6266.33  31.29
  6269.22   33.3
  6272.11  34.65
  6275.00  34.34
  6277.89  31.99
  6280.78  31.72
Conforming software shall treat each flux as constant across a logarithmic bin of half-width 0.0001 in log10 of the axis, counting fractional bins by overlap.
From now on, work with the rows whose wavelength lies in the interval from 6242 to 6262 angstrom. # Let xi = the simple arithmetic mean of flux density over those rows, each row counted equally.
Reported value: 33.0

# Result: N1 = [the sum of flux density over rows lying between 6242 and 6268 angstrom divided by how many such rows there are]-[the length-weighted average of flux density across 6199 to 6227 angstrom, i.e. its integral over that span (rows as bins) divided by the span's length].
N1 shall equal -0.6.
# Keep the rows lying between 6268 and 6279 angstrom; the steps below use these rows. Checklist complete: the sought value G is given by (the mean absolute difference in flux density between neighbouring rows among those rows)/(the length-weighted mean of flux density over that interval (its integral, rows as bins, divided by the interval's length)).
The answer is 0.040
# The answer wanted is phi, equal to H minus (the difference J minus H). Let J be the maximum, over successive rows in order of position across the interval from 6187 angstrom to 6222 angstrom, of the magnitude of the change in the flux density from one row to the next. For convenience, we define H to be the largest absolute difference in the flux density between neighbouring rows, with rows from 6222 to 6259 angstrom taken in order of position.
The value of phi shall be 2.2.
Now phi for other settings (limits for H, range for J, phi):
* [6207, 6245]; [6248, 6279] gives 0.4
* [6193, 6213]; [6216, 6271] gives 4.0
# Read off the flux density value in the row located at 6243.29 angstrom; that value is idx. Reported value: 33.76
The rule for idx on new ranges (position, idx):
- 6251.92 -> 34.05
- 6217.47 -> 31.81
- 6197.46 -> 36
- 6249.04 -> 33.62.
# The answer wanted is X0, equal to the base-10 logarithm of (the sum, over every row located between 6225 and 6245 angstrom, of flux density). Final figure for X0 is 2.38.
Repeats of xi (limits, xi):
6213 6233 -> 32.7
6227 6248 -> 34.0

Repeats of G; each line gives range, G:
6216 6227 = 0.035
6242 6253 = 0.014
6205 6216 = 0.008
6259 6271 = 0.031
